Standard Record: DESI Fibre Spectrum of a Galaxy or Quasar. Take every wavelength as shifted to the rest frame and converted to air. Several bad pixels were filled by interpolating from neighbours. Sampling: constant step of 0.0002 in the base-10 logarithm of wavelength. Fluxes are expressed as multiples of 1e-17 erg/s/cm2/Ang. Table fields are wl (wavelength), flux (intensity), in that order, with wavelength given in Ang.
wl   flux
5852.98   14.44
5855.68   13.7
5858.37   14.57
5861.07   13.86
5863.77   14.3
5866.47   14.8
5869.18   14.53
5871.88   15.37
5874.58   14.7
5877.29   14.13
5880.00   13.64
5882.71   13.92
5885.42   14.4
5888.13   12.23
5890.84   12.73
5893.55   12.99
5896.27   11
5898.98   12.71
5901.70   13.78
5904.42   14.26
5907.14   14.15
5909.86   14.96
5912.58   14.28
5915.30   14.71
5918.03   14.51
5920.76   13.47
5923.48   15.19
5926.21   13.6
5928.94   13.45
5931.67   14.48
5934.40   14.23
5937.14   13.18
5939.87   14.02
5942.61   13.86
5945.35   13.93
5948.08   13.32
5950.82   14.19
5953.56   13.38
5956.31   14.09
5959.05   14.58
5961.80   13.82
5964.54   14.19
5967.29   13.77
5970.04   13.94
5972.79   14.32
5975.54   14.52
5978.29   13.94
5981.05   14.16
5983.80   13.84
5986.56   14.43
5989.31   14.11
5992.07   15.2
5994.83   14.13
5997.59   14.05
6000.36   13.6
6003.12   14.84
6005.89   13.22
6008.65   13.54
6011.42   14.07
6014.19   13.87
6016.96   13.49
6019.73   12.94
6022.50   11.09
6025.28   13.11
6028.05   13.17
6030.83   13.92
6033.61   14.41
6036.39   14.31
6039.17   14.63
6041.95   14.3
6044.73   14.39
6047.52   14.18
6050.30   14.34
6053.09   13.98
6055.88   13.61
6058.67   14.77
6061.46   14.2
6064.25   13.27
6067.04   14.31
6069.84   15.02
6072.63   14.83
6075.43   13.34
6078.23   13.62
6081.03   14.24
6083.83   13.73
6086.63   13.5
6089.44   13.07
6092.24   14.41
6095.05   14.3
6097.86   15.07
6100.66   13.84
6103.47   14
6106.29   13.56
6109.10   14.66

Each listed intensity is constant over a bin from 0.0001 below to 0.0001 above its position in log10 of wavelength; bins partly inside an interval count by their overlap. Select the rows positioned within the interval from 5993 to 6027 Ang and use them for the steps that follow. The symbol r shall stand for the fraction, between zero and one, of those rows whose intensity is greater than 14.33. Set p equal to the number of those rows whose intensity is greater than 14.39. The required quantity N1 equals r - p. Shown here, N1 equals -1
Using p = 1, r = 0.08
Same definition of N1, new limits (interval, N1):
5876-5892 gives -1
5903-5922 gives -3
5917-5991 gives -6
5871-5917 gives -5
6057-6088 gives -3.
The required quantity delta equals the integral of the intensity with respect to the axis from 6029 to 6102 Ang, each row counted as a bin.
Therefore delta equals 1032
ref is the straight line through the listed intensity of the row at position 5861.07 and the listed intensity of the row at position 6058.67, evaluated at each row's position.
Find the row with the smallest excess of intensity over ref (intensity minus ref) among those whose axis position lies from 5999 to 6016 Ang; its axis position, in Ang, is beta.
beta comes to 6005.89 Ang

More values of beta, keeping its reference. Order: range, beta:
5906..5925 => 5920.76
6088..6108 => 6089.44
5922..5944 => 5937.14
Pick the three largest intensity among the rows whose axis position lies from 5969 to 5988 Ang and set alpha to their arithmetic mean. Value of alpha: 14.42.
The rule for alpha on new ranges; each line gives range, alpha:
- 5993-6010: 14.34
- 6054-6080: 14.87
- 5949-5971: 14.32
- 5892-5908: 14.06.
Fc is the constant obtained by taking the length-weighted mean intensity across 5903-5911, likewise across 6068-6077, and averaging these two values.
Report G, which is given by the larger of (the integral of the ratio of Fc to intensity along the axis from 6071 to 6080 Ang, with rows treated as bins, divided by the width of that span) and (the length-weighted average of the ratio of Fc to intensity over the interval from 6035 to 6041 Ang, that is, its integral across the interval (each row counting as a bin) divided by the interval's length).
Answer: 1.03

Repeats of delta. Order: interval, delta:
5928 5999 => 997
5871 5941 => 969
